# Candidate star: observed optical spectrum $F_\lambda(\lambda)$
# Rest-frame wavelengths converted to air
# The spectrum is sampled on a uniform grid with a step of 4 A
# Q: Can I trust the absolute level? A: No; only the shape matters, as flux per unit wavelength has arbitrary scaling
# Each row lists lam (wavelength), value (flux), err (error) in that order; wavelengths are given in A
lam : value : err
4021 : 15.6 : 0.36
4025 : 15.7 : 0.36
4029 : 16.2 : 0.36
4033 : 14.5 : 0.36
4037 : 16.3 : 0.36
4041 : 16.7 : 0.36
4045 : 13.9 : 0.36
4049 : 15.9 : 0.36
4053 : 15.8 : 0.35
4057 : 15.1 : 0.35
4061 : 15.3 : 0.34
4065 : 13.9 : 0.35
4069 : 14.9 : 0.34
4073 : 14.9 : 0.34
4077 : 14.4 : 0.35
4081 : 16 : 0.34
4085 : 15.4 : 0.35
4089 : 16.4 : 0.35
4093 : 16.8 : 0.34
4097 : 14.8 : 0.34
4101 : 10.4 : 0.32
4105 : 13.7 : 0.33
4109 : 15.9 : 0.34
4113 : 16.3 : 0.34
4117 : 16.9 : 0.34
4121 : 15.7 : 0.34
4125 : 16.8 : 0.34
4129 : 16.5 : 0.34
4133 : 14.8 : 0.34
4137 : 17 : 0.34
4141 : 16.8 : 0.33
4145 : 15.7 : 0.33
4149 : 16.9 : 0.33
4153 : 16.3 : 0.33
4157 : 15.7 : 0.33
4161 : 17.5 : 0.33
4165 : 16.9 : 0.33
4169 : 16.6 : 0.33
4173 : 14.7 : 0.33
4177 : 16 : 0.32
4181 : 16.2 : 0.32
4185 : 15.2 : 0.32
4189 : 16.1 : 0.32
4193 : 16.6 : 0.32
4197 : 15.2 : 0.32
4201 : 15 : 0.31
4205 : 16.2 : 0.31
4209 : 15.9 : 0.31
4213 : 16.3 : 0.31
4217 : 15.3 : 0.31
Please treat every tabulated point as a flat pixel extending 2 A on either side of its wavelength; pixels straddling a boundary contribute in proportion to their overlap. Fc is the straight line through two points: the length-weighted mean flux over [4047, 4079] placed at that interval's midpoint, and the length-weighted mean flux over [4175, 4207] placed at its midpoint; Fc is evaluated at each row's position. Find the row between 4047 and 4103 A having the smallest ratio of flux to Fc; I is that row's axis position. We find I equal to 4101 A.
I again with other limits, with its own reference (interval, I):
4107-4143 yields 4133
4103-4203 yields 4105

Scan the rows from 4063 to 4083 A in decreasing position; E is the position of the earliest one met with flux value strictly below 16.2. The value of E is 4081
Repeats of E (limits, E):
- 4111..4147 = 4145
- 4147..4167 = 4157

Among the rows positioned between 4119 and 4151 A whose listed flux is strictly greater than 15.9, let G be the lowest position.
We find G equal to 4125 A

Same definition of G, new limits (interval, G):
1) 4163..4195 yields 4165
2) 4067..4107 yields 4081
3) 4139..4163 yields 4141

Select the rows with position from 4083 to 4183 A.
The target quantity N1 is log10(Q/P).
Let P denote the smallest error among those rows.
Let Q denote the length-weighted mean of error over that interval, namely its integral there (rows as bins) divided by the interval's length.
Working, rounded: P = 0.320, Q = 0.334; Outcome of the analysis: 0.0191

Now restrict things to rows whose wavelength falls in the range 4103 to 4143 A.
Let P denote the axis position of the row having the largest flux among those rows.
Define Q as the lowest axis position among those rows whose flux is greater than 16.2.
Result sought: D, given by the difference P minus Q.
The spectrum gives 24 A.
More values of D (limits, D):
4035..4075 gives 4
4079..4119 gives 28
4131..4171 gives 24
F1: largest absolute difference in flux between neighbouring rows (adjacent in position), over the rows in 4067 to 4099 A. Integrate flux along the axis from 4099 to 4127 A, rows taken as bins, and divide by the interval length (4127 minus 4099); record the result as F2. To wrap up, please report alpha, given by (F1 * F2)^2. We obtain 912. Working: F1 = 2.0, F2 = 15.1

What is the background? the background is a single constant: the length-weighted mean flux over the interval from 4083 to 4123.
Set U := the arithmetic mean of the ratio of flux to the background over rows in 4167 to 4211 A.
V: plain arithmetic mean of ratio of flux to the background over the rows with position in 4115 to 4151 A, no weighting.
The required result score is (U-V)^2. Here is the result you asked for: 0.0013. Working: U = 1.037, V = 1.07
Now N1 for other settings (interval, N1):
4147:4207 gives 0.0183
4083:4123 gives 0.0250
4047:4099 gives 0.0078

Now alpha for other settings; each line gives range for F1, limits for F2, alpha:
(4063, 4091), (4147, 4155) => 705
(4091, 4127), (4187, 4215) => 4894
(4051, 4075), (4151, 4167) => 540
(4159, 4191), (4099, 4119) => 774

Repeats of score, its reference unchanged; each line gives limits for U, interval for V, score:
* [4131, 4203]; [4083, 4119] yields 0.0034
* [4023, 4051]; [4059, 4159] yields 0.0000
